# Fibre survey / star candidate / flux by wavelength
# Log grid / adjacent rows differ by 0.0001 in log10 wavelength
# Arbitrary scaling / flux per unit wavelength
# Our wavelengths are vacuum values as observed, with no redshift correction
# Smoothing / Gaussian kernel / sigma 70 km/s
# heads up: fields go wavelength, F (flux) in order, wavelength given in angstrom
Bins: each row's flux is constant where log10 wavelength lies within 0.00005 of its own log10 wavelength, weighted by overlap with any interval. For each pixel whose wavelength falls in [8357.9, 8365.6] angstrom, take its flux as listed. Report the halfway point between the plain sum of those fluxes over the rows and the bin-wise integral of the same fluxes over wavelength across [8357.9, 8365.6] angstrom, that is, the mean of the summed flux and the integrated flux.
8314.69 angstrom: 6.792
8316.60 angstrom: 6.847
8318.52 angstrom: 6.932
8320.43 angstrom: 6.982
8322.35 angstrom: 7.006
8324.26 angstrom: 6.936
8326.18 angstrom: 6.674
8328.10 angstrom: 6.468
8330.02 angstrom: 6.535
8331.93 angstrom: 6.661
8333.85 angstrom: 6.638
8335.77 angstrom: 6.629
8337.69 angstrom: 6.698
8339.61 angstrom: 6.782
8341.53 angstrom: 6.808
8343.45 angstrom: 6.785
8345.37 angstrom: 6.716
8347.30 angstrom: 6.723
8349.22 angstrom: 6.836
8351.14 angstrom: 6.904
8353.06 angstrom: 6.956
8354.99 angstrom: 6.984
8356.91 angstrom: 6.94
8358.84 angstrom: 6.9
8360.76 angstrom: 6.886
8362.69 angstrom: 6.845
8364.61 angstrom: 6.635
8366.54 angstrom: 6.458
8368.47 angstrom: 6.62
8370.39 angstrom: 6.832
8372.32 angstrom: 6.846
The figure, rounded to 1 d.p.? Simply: 39.9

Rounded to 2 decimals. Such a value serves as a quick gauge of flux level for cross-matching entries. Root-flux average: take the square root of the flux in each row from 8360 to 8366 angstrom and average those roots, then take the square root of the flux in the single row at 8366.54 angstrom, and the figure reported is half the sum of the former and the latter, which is 2.57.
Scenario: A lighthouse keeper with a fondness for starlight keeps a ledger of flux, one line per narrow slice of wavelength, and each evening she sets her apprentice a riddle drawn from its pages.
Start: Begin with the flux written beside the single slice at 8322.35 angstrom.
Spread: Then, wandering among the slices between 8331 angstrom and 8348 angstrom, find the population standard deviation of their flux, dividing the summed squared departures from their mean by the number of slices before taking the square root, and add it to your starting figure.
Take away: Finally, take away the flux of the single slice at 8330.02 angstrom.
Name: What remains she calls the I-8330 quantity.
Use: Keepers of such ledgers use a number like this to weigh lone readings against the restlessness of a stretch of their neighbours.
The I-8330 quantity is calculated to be 0.53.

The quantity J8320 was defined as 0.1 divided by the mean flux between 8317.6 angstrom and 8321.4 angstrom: 0.0144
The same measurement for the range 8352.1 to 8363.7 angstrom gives 0.0145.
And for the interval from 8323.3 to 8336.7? 0.0150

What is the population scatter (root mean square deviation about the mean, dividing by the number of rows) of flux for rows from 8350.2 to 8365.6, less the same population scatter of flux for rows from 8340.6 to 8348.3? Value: 0.062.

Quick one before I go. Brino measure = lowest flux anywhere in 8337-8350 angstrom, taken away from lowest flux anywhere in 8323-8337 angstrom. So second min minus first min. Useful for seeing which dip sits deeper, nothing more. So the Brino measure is -0.23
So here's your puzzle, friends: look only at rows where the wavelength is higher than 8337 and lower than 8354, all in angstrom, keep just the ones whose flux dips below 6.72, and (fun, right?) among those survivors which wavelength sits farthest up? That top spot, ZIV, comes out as 8345.37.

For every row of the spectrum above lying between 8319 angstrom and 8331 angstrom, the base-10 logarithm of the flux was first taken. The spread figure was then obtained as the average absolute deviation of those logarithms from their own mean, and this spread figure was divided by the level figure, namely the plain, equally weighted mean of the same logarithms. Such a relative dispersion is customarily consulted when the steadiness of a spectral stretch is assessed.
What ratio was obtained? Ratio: 0.016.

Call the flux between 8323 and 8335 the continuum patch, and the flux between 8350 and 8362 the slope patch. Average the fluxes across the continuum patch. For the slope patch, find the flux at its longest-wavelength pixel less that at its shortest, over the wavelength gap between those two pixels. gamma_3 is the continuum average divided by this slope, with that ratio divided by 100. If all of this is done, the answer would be -36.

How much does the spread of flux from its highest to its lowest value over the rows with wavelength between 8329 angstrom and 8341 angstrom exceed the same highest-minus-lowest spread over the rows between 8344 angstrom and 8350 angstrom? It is 0.13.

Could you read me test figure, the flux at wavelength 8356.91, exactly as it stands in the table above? 6.94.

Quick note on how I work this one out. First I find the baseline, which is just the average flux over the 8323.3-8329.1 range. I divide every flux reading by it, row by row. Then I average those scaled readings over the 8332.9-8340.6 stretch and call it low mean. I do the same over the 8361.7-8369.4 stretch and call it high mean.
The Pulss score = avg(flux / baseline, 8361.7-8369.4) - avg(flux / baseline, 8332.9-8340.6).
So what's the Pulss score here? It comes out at -0.01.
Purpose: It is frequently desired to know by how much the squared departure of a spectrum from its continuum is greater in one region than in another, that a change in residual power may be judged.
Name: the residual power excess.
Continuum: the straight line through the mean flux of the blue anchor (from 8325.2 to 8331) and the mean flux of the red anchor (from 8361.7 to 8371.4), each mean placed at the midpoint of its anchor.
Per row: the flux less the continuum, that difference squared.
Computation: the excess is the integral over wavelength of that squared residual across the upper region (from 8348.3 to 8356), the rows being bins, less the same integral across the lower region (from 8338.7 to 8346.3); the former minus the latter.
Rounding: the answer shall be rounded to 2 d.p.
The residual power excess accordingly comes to 0.42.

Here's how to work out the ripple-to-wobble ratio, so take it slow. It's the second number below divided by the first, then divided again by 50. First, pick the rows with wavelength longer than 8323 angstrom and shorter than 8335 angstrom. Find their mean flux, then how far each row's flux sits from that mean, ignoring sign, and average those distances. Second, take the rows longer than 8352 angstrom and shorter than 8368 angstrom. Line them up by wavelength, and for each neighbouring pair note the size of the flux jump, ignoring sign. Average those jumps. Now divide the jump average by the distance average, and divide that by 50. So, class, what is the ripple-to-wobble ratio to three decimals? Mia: 0.015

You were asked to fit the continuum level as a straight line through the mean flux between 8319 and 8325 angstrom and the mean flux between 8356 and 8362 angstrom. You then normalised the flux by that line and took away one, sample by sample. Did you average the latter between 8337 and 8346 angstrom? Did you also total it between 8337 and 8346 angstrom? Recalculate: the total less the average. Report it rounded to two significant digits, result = -0.10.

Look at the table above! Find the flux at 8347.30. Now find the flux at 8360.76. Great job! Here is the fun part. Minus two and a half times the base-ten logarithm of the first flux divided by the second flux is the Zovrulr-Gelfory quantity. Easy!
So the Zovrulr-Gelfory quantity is 0.026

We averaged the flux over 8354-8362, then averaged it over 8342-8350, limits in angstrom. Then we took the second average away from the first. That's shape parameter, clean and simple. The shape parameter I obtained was 0.16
